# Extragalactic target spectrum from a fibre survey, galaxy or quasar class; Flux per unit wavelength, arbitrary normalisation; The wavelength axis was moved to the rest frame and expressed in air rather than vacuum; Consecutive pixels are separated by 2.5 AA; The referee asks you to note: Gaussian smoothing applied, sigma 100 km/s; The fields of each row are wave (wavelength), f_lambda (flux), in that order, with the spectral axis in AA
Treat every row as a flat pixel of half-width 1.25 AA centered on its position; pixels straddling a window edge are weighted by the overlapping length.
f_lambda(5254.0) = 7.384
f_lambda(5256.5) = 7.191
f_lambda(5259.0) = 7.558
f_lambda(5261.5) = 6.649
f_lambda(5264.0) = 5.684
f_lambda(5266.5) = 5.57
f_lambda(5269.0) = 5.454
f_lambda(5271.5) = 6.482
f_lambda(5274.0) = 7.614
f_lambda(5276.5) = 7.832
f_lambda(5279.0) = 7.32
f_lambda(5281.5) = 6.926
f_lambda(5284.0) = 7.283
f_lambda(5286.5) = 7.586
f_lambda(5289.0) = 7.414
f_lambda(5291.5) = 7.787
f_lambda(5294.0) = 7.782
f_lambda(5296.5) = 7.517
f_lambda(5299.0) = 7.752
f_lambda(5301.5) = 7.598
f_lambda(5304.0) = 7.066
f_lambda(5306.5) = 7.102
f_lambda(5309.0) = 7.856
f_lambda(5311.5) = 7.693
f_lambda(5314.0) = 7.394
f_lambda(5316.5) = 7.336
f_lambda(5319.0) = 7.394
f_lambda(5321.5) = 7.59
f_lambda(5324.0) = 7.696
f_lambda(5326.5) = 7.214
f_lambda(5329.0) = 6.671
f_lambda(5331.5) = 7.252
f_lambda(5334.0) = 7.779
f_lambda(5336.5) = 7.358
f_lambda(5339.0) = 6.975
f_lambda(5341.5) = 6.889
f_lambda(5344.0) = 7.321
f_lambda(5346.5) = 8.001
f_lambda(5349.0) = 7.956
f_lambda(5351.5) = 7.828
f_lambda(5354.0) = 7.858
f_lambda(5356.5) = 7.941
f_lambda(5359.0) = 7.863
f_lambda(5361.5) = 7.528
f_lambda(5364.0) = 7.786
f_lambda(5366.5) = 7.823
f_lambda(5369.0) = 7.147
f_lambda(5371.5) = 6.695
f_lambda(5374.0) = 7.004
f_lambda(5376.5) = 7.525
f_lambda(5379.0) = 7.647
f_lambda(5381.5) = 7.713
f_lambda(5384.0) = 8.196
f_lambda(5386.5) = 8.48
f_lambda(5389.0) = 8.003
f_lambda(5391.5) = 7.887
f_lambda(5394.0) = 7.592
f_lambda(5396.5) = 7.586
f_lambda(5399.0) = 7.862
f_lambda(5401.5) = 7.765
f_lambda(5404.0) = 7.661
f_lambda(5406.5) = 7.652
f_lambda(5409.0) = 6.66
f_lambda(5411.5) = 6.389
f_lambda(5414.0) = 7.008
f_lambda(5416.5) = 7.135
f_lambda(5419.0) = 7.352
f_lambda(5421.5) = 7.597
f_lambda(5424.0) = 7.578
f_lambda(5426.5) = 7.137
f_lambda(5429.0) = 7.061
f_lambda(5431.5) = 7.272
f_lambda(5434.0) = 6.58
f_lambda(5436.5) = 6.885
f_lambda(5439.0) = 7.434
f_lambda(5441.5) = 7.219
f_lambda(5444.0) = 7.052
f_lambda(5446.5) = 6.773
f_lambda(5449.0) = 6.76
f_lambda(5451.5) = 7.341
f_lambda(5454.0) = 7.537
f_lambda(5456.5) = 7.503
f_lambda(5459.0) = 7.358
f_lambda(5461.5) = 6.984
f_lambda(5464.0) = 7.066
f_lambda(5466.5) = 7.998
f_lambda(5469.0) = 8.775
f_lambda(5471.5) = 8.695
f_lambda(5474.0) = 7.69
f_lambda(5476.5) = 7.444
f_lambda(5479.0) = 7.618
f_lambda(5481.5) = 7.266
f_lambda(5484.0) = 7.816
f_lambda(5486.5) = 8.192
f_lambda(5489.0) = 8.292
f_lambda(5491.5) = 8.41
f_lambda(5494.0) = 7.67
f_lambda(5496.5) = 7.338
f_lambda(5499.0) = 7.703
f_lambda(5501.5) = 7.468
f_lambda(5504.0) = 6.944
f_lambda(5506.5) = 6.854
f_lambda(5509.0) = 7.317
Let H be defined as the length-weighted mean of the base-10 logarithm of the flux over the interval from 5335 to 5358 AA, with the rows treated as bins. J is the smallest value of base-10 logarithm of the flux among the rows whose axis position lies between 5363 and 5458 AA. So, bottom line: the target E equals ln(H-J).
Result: -2.61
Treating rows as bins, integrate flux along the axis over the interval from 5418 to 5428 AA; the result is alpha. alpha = 74.1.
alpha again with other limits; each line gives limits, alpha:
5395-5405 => 77.2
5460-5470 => 76.7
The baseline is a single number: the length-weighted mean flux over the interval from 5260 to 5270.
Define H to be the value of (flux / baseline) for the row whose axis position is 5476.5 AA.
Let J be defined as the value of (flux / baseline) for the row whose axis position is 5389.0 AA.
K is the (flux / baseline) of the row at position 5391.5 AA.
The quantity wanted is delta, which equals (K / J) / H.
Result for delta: 0.780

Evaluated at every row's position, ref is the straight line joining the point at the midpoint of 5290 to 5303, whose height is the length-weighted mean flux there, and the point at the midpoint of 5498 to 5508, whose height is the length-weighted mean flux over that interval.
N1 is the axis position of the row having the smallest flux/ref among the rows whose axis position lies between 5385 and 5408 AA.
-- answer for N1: 5396.5 AA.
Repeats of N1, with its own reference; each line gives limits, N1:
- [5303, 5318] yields 5304.0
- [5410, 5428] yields 5411.5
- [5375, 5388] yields 5376.5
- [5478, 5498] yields 5481.5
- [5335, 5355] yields 5341.5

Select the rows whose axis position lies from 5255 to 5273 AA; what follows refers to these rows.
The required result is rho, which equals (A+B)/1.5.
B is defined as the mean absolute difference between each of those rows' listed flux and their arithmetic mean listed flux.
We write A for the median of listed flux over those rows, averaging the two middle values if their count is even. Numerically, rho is 4.78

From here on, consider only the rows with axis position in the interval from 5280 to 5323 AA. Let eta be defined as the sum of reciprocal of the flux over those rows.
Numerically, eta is 2.28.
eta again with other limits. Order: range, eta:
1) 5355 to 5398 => 2.22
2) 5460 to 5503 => 2.19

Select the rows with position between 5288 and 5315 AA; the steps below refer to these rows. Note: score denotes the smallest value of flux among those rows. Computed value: 7.066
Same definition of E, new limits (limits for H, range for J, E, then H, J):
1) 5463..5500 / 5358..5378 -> -2.67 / 0.895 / 0.826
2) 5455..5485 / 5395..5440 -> -2.54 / 0.884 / 0.805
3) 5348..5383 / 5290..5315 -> -3.48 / 0.880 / 0.849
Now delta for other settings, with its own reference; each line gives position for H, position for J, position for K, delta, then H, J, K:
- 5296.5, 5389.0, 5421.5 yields 0.744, 1.28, 1.36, 1.29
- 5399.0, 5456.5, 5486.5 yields 0.818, 1.33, 1.27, 1.39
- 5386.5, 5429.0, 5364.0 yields 0.766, 1.44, 1.20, 1.32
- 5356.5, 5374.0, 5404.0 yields 0.812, 1.35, 1.19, 1.30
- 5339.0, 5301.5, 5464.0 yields 0.786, 1.18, 1.29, 1.20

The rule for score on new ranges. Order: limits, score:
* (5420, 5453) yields 6.58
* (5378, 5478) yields 6.389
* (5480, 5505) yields 6.944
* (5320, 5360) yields 6.671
